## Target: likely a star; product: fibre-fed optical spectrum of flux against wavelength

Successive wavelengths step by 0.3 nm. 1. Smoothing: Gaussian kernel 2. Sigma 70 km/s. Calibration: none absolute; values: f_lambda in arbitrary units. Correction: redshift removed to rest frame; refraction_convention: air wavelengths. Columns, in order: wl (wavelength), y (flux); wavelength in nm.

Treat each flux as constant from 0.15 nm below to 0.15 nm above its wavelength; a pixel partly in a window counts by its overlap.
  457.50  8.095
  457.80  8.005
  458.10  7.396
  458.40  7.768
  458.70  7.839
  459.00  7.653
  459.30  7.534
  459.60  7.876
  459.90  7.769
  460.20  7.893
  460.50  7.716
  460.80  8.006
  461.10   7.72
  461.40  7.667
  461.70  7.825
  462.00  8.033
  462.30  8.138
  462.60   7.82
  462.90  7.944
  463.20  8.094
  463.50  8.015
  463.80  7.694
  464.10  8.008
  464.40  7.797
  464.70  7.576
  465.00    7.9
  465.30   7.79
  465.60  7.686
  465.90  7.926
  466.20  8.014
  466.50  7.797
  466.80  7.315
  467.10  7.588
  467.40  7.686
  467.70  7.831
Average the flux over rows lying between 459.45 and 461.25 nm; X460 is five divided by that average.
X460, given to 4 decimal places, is 0.6386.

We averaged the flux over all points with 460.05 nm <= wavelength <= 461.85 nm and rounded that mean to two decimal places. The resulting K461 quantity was 7.80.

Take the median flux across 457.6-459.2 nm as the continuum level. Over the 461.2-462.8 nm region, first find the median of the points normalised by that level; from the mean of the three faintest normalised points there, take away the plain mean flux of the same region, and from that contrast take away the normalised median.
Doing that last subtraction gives -7.90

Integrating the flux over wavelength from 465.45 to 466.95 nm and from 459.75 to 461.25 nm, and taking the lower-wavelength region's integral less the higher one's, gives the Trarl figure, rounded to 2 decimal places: 0.11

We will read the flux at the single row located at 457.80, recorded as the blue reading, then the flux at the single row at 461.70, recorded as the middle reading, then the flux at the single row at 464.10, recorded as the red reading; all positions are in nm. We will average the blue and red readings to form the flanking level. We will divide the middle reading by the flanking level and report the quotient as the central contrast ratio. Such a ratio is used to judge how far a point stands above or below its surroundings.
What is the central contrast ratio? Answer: 0.98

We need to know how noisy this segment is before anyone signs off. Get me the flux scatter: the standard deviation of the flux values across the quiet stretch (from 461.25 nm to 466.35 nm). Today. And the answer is 0.16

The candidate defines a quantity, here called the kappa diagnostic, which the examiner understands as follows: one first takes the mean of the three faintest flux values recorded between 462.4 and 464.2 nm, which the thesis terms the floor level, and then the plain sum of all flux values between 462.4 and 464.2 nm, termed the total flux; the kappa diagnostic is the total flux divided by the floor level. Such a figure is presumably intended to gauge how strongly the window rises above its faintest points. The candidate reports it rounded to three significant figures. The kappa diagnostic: 6.08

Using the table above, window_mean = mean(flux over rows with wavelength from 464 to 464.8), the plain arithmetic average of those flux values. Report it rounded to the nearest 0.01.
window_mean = 7.79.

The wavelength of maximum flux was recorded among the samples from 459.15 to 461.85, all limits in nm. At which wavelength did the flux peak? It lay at 460.80 nm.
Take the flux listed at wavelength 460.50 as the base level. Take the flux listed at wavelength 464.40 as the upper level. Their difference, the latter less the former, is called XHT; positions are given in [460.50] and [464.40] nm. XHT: 0.1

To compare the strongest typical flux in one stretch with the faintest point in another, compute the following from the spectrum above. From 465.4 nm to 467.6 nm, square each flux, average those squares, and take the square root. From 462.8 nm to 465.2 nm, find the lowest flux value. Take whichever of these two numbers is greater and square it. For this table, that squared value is 59.6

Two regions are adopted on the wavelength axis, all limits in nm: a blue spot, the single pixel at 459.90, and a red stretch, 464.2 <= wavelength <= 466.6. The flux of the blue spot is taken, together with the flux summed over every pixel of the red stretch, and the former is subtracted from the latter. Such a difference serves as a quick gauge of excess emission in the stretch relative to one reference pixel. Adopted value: 54.7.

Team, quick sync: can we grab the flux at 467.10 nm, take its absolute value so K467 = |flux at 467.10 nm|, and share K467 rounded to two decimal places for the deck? 7.59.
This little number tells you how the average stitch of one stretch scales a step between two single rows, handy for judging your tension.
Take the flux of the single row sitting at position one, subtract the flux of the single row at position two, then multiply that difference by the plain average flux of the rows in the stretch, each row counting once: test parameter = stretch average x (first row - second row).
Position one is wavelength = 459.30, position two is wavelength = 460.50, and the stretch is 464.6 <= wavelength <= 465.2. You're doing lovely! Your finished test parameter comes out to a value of -1.4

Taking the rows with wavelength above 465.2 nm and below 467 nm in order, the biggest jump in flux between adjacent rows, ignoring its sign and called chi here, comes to 0.482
